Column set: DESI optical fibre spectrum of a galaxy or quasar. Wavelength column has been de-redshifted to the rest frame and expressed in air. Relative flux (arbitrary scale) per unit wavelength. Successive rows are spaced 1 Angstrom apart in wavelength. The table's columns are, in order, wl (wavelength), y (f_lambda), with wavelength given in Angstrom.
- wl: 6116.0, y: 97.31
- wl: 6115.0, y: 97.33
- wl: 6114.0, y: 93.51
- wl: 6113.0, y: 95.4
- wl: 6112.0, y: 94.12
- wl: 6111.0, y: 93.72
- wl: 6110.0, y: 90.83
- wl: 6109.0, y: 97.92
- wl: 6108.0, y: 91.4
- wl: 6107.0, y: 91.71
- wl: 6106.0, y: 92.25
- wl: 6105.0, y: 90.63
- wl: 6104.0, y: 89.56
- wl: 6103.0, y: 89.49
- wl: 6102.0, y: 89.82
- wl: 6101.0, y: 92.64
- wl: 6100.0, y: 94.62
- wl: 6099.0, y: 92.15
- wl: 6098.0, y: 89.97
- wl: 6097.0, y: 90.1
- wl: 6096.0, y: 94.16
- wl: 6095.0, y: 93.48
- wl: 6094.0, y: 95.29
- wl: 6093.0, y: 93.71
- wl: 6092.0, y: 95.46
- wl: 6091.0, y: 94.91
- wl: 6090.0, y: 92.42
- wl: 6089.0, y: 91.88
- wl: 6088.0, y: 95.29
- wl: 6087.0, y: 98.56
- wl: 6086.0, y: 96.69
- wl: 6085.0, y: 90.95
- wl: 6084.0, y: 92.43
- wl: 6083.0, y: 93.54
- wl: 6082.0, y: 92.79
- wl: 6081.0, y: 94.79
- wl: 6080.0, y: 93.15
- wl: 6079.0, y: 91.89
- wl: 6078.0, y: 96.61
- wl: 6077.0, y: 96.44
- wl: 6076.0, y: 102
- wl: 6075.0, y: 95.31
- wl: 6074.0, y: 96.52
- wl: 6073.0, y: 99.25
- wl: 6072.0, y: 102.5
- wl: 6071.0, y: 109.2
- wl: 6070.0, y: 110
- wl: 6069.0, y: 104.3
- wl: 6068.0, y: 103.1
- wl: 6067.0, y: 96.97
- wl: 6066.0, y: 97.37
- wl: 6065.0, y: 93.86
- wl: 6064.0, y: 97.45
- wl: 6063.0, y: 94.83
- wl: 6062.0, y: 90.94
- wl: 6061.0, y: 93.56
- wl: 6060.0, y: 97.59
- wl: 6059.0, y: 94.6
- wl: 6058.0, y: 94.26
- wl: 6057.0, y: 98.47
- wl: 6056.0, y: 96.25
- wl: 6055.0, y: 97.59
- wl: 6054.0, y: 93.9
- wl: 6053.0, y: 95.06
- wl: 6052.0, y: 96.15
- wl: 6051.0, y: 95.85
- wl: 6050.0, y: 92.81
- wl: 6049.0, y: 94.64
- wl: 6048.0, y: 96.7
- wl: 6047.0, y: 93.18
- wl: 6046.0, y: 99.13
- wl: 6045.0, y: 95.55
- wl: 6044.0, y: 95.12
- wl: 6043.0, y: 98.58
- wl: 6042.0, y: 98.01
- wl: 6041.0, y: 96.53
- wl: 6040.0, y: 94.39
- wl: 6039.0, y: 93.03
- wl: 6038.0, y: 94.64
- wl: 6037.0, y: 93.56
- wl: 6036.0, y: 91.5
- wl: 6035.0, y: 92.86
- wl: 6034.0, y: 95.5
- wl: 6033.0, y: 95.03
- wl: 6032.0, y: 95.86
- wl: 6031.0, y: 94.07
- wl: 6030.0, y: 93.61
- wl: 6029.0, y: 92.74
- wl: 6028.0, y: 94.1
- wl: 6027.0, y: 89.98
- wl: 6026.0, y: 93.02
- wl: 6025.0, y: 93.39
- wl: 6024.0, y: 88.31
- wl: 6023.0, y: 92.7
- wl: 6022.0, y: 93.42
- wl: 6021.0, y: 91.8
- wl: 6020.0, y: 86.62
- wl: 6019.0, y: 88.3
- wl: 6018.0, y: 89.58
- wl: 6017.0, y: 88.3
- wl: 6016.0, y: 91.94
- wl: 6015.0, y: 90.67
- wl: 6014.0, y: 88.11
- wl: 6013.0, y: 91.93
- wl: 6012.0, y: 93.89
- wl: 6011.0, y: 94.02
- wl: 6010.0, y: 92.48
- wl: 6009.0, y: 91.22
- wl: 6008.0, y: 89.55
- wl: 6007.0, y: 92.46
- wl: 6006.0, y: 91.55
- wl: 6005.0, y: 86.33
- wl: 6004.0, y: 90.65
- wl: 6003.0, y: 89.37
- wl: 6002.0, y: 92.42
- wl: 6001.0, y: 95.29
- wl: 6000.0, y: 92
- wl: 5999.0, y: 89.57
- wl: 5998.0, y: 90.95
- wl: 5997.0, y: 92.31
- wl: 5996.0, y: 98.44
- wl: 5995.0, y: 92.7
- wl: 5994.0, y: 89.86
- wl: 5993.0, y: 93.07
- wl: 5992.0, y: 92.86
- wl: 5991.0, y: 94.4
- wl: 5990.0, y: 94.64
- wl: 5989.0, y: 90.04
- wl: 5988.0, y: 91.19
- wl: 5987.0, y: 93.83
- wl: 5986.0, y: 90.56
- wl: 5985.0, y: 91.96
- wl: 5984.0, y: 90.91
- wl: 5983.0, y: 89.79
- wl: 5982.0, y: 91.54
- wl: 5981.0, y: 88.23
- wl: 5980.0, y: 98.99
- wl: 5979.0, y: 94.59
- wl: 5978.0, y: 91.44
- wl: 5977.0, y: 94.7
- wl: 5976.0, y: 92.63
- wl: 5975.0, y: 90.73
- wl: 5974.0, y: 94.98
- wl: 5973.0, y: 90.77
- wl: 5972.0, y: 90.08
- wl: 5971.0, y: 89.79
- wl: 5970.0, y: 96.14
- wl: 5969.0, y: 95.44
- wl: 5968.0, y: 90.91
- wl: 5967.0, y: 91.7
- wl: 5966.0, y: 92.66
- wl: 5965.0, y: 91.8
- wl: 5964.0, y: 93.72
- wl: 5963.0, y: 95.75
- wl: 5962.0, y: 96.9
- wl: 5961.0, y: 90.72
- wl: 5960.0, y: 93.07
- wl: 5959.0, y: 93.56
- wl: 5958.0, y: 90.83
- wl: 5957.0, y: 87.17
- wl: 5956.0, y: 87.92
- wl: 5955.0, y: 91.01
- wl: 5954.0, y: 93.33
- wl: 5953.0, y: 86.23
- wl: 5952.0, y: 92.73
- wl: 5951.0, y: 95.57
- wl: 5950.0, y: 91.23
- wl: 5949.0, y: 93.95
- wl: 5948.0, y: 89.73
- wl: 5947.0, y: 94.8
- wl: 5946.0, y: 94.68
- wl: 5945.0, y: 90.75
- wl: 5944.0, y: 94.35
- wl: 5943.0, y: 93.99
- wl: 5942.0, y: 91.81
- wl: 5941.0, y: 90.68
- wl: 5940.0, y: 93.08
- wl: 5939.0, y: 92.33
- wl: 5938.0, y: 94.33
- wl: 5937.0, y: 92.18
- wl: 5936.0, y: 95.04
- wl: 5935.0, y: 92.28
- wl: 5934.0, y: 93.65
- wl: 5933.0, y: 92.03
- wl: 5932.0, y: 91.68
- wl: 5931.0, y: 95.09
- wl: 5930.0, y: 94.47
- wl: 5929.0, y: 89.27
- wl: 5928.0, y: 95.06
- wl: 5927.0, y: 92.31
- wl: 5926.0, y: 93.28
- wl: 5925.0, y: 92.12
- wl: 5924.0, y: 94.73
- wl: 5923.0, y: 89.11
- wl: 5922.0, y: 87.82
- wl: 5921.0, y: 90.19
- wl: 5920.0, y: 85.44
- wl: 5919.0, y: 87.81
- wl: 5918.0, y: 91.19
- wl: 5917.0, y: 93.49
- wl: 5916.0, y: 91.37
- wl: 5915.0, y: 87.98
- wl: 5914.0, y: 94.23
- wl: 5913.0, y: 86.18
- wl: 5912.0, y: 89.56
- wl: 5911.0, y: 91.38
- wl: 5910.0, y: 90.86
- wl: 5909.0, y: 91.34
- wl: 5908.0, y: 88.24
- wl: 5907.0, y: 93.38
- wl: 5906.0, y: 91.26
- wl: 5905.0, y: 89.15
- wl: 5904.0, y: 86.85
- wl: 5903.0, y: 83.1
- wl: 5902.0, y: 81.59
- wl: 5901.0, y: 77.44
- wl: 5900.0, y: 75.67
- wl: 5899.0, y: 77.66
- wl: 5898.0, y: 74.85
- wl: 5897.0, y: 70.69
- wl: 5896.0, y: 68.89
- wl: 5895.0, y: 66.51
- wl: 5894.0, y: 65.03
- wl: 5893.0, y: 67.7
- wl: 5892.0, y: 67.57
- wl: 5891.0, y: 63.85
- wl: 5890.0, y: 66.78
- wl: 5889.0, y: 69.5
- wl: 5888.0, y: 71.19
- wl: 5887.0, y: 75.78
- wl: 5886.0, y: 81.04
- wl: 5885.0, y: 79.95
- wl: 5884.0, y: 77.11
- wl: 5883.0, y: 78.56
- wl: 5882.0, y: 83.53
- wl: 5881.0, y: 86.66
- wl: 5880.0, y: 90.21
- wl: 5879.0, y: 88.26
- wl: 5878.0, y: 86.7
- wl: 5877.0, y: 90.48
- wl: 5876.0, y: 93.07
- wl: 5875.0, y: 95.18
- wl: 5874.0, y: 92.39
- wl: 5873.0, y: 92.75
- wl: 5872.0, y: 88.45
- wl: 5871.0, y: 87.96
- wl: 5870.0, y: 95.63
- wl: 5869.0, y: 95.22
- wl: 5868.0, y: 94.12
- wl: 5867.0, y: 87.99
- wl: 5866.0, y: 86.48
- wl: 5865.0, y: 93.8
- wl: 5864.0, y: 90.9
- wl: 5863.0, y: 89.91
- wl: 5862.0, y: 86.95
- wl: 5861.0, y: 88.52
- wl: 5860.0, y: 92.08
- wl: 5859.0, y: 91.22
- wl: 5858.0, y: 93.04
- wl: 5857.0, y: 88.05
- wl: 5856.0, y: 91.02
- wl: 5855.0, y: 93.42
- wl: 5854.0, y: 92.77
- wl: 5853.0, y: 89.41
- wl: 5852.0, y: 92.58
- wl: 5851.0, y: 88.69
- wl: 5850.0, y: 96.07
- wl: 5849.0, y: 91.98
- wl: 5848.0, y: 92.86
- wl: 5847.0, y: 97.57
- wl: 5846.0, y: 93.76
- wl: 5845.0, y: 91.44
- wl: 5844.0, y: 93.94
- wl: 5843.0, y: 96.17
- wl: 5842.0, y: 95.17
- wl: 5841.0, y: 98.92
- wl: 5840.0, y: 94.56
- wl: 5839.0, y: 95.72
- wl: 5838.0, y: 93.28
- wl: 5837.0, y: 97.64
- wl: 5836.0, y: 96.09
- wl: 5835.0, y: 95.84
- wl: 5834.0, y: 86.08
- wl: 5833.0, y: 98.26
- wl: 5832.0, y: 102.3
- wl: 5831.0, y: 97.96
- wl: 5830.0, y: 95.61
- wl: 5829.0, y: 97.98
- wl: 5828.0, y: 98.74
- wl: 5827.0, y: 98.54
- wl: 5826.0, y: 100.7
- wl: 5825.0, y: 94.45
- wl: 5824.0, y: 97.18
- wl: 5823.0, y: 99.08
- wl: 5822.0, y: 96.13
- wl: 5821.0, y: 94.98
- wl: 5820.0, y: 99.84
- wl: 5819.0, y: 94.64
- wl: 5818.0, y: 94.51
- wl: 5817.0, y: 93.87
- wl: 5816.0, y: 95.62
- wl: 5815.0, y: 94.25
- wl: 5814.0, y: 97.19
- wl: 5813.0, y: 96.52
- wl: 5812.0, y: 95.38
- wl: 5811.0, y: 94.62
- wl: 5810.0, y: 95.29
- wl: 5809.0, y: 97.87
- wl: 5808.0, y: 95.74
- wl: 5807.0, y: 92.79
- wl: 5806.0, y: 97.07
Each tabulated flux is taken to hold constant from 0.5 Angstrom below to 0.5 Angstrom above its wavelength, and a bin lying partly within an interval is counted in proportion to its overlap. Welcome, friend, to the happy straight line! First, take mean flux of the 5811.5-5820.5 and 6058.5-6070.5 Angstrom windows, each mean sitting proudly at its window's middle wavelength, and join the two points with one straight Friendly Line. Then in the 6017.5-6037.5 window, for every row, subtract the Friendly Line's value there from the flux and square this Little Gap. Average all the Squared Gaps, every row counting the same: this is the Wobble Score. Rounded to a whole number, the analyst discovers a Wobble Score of 34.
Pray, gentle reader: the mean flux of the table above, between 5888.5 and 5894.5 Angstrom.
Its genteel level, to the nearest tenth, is 66.7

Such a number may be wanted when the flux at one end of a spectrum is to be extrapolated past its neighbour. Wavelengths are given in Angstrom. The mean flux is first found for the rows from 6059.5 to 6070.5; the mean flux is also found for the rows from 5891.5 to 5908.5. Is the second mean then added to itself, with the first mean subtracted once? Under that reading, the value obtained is 58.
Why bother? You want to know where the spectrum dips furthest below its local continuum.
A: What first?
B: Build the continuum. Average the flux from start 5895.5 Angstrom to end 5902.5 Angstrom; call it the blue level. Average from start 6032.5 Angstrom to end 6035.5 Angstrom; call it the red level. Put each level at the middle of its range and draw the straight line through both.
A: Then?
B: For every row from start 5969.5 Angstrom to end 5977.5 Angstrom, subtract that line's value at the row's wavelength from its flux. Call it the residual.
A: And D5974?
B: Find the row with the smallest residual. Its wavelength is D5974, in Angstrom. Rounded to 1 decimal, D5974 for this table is 5971.0 Angstrom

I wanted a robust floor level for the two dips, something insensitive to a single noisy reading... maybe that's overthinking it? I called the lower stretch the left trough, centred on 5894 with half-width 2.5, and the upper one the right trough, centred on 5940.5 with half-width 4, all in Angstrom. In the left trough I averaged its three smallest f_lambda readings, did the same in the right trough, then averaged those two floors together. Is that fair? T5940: 79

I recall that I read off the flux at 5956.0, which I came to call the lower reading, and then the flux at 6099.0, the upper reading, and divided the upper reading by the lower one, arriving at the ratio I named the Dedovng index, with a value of 1.05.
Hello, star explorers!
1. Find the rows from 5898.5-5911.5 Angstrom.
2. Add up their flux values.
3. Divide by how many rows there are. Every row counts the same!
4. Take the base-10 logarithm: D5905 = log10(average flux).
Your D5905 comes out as 1.93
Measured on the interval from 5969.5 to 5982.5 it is 1.97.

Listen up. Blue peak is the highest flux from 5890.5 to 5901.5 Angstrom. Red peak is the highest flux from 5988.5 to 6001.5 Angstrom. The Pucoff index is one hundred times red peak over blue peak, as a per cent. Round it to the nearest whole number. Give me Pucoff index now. 127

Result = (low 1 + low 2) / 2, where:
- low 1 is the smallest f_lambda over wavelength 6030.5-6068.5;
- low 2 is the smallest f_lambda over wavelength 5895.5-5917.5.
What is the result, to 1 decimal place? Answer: 79.9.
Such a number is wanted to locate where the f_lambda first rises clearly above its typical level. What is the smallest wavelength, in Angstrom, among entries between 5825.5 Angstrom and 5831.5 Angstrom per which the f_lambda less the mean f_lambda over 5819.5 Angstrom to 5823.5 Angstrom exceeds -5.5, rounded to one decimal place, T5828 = 5826.0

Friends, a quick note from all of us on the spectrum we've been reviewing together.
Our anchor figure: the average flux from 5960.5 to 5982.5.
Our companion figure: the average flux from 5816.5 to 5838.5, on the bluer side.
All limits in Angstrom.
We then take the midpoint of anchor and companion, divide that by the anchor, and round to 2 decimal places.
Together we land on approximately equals 1.02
